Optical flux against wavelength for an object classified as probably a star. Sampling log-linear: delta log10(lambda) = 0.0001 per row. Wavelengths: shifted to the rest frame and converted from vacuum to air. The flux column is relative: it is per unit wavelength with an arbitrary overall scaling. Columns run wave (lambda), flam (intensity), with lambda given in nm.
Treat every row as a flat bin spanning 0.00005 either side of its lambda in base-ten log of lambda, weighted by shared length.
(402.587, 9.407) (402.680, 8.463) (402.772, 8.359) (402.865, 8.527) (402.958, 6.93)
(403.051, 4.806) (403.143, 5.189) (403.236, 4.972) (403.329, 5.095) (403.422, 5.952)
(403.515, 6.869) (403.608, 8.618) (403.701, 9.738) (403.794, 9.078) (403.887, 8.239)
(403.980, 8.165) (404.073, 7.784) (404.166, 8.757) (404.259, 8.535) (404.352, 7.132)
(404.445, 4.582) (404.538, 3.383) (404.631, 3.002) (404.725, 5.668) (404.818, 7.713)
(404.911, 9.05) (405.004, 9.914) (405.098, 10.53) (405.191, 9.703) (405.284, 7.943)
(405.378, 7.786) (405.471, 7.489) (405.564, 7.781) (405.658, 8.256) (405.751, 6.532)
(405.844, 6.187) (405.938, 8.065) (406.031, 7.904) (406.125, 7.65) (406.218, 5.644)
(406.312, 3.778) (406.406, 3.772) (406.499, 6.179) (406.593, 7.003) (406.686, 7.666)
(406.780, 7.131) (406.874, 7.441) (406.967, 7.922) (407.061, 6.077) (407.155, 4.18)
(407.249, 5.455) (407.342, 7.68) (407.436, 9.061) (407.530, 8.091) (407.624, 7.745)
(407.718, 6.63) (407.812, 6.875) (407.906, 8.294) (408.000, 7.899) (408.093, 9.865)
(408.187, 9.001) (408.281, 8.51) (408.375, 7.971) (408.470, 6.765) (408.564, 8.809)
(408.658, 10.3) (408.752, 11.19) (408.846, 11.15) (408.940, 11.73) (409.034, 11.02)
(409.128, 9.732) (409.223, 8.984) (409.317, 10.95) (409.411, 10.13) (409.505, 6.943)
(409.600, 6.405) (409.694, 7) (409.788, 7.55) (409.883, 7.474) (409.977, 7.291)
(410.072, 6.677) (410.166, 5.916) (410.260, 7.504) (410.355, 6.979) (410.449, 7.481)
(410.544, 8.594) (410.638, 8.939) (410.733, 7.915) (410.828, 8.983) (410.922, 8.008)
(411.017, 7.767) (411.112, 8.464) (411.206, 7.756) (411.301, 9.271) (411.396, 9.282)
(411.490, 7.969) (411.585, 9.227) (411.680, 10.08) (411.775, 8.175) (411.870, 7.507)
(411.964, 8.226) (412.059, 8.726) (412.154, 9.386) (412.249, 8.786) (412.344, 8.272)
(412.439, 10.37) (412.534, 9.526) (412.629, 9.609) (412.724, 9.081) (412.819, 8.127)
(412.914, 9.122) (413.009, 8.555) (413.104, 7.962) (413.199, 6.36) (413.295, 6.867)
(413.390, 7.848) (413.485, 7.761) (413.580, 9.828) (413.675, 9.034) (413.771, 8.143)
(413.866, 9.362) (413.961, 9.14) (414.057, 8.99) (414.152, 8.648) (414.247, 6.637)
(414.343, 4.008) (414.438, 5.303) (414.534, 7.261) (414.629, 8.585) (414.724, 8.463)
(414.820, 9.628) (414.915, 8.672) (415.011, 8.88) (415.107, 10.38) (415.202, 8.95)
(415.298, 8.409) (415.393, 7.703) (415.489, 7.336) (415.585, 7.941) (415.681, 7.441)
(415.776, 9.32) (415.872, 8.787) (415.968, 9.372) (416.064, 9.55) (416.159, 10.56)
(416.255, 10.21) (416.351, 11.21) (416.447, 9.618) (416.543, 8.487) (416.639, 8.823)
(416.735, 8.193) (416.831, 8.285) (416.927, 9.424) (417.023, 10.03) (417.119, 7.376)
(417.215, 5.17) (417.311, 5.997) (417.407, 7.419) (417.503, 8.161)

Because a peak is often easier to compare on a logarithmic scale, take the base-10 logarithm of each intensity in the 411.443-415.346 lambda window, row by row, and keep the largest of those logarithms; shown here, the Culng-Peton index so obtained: 1.02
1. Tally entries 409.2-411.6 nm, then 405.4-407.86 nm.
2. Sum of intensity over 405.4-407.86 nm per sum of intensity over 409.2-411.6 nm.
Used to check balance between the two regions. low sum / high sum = 0.85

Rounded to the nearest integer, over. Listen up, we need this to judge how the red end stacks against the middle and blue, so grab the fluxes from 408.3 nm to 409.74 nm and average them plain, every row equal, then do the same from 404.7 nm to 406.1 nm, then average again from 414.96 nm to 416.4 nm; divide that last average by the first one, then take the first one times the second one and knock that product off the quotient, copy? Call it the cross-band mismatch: -74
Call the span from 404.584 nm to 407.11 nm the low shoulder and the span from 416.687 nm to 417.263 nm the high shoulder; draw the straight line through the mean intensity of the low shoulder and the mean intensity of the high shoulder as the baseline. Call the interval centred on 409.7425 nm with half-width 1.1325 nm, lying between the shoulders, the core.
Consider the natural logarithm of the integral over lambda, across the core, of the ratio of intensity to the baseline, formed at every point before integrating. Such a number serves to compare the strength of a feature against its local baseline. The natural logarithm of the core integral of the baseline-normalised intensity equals 0.96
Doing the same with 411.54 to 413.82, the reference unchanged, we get 0.93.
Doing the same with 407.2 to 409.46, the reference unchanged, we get 1.00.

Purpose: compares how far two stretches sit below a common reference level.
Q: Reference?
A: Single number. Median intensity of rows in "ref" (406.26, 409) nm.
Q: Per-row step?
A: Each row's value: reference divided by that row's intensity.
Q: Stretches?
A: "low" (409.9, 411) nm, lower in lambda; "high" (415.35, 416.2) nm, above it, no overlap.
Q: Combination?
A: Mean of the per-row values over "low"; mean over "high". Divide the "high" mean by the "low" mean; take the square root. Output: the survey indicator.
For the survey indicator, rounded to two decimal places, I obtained 0.94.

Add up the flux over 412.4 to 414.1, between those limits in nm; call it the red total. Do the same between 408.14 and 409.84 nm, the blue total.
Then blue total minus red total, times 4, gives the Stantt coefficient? 34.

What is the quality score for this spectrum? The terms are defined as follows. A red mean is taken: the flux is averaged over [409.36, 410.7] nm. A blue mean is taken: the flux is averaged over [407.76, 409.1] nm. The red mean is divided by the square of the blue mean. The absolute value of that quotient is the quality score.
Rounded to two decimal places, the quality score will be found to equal 0.09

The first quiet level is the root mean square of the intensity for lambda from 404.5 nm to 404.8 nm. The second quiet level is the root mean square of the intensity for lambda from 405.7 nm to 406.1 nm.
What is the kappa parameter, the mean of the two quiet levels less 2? 3.7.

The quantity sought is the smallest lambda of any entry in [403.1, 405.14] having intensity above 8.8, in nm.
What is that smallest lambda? 403.701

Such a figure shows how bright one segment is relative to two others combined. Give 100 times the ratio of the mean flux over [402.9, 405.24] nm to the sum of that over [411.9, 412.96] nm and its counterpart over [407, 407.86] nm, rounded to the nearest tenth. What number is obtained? 45.2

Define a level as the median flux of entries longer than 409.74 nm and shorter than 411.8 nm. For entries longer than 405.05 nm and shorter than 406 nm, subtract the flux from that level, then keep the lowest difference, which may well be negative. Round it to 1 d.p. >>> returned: -2.6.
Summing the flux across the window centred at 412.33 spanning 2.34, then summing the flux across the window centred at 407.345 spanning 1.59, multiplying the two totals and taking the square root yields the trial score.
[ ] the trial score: 164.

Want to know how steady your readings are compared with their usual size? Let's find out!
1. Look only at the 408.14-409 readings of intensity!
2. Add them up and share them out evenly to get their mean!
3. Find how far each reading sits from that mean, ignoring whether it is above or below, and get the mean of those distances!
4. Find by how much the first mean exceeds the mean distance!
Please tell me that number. 8.1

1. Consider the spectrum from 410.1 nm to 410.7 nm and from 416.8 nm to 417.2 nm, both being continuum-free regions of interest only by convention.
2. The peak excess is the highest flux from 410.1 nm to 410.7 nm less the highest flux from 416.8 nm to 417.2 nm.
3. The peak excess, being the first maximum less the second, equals -1.1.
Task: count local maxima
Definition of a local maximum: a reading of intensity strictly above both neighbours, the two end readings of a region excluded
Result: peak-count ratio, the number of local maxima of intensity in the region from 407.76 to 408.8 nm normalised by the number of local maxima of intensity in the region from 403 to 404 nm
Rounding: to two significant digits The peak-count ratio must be 1.0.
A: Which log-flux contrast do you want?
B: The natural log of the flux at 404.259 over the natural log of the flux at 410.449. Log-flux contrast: 1.1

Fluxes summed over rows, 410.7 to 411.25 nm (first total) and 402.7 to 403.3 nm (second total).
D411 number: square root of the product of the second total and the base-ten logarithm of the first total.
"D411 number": 8.1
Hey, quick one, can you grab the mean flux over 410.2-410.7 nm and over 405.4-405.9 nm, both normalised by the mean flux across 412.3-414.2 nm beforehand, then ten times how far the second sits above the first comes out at -1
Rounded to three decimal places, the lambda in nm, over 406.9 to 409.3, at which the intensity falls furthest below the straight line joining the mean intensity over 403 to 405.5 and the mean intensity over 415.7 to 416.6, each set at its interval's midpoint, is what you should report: 407.155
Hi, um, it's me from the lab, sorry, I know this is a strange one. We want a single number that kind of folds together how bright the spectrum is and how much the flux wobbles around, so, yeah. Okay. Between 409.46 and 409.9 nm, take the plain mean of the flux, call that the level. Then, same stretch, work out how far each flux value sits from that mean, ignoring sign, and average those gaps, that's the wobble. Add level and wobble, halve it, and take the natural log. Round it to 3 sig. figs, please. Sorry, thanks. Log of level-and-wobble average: 1.31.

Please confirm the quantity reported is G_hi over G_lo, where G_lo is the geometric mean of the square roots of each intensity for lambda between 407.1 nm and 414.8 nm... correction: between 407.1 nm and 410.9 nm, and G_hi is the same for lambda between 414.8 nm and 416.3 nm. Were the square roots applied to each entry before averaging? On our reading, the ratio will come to 1.05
